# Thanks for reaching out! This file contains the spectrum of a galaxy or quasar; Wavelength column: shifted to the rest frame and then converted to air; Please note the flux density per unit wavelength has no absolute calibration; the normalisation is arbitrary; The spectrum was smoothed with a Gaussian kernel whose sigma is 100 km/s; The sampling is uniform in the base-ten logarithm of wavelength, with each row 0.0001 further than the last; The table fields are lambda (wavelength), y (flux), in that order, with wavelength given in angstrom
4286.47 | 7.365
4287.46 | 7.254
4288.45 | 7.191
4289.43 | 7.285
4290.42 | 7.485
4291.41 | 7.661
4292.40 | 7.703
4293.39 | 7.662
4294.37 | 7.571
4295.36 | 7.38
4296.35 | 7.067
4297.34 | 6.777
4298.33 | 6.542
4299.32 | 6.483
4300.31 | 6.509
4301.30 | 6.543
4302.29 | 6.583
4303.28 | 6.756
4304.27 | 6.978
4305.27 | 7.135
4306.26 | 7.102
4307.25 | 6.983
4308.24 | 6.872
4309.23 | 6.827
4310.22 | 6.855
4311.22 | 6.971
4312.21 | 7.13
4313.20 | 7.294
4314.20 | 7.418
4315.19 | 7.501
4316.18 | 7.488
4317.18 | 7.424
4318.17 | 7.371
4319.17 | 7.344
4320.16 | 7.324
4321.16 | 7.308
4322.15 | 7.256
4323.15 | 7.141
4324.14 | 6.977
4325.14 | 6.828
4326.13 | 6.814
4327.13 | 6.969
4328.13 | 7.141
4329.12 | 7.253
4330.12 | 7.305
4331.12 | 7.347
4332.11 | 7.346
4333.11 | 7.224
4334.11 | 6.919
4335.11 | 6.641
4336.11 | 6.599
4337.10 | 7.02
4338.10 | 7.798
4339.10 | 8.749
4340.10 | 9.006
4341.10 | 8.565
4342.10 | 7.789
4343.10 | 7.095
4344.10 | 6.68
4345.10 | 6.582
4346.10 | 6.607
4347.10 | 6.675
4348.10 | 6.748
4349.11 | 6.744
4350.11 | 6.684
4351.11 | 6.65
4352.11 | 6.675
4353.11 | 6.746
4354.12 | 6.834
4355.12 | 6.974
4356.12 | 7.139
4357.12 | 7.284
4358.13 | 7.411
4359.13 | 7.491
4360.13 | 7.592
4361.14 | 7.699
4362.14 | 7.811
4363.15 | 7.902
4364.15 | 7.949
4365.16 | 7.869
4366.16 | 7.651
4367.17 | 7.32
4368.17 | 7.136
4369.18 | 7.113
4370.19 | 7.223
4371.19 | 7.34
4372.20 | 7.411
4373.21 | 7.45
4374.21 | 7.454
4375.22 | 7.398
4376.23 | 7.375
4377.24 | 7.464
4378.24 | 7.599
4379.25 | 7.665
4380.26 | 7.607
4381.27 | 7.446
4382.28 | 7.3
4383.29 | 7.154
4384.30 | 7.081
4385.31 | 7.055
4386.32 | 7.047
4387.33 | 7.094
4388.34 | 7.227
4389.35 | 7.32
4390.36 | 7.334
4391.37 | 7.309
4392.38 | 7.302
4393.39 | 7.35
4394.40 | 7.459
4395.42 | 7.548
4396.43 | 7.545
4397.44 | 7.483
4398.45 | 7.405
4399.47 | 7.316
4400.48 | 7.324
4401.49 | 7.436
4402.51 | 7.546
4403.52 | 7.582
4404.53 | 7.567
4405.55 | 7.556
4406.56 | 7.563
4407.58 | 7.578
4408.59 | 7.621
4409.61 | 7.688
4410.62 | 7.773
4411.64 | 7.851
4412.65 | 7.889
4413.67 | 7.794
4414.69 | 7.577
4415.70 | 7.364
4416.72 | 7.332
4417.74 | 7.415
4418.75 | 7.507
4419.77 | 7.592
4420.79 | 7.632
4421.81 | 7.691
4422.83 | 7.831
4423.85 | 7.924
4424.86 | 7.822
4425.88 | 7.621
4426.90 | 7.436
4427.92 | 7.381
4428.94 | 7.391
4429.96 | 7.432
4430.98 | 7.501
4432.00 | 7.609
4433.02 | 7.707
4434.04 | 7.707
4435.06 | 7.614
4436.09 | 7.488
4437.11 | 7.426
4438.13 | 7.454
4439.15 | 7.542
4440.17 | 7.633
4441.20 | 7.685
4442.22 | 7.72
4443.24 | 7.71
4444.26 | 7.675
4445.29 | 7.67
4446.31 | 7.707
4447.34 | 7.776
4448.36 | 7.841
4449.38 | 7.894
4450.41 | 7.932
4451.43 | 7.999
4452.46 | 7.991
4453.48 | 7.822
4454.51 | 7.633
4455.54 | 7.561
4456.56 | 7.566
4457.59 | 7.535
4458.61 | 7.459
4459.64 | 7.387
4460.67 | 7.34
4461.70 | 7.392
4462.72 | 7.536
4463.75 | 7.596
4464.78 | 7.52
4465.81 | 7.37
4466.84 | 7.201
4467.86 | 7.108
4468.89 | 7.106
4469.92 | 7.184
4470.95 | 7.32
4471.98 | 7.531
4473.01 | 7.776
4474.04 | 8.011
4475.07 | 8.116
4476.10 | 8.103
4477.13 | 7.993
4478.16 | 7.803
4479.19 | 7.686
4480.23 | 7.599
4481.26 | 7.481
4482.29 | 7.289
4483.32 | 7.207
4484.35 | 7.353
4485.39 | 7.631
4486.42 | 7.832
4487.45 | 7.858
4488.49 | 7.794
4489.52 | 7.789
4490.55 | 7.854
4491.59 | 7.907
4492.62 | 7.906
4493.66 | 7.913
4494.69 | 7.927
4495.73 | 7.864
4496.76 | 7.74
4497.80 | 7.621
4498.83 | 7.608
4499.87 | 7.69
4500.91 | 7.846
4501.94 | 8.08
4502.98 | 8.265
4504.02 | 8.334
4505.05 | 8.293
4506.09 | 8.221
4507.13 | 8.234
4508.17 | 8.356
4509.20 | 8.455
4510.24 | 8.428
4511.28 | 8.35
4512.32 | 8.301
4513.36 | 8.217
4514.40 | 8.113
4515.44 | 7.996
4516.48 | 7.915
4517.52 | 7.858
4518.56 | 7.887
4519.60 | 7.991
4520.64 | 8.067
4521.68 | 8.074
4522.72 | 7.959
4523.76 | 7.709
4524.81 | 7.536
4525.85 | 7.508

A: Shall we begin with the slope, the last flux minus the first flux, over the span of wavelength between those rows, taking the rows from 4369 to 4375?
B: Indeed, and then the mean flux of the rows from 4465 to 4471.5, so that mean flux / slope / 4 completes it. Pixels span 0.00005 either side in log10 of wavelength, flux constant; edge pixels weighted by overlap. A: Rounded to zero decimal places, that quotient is 27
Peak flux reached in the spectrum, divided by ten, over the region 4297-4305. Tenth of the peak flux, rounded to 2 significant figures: 0.70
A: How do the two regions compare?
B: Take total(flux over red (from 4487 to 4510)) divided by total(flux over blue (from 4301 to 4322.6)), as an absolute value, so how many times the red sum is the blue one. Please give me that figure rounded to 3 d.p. 1.122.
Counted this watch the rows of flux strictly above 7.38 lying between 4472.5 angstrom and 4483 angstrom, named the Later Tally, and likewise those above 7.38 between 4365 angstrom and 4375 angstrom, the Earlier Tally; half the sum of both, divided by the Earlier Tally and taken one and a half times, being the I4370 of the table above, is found 2.1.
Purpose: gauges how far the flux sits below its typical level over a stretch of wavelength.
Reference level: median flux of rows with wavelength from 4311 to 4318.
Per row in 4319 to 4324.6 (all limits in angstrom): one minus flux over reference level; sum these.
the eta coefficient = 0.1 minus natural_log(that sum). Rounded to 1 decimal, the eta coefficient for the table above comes 2.0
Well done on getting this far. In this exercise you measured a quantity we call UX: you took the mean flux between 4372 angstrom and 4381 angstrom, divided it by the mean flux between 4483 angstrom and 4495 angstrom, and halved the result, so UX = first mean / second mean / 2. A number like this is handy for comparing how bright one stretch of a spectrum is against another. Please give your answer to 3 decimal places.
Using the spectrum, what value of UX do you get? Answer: 0.483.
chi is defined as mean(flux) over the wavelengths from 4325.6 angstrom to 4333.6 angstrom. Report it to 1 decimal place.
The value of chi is 7.2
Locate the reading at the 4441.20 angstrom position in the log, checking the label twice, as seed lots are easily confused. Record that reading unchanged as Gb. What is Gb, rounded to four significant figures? 7.685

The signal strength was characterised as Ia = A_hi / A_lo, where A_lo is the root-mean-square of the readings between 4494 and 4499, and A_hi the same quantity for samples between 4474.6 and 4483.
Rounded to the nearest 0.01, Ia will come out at 1.00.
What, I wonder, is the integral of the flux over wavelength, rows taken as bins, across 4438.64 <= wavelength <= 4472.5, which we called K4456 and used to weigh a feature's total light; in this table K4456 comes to 256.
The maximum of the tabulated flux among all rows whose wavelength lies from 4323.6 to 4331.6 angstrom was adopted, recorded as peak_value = 7.347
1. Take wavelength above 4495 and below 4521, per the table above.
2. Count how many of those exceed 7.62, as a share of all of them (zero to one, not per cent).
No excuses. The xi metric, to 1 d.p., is 1.0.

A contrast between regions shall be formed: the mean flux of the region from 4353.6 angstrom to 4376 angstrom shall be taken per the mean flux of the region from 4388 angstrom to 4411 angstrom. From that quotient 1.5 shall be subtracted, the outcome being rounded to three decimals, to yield -0.506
